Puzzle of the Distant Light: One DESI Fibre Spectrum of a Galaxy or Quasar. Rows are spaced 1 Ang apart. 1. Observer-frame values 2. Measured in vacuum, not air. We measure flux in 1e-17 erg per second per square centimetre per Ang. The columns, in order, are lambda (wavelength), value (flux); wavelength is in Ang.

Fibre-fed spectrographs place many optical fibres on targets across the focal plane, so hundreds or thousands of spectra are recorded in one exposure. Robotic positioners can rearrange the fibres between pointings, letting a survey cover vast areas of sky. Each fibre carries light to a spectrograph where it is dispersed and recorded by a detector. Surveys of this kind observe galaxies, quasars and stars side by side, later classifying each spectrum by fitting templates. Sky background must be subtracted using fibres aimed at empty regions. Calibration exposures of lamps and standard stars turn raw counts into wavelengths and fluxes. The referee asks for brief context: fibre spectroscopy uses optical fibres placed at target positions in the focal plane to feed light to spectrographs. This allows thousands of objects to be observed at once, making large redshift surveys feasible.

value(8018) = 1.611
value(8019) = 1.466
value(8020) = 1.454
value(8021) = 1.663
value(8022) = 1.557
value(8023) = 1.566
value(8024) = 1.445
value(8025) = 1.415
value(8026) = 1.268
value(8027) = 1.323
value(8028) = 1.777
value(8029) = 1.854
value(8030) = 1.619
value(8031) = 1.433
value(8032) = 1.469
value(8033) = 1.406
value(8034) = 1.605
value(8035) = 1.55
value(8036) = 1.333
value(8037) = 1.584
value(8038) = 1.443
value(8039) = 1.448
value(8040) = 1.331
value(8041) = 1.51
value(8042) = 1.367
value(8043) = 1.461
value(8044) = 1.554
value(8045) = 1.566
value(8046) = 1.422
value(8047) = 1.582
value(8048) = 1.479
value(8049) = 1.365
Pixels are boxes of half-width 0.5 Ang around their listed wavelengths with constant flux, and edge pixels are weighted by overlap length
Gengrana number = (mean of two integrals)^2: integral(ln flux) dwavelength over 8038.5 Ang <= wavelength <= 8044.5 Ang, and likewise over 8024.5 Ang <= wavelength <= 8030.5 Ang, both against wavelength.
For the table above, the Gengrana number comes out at 5.6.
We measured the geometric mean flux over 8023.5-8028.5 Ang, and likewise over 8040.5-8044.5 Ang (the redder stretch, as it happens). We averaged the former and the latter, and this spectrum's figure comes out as 1.45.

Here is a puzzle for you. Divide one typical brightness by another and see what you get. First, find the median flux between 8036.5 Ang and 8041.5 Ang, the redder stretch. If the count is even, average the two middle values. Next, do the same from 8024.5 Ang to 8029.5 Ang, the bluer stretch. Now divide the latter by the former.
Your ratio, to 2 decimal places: 0.98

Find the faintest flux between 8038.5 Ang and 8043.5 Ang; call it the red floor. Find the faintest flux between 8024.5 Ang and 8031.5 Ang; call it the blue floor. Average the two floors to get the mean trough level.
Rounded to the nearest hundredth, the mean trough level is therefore 1.30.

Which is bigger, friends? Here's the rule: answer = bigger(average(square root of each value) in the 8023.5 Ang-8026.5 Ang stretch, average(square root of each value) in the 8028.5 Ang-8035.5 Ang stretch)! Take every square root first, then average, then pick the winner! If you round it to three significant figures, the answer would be 1.25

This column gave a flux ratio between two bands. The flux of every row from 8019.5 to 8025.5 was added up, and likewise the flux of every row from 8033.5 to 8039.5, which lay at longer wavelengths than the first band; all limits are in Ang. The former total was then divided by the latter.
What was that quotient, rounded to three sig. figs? 1.02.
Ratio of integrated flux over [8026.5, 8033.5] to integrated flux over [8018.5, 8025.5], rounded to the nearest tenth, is 1.0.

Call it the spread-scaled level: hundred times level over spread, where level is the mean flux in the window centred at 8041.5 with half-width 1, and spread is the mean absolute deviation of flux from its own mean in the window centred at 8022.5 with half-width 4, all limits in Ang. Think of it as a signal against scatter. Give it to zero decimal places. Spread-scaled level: 1652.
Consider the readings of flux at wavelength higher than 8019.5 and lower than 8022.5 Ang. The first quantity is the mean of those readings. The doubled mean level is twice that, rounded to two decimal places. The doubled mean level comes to 3.12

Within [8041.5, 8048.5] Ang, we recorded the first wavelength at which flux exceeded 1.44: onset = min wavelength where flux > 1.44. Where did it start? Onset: 8043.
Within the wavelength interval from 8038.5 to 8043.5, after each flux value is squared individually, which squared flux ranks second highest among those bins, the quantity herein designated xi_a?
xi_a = 2.1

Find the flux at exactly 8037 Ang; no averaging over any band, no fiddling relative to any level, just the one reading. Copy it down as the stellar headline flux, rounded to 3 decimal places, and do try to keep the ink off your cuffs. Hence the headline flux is 1.584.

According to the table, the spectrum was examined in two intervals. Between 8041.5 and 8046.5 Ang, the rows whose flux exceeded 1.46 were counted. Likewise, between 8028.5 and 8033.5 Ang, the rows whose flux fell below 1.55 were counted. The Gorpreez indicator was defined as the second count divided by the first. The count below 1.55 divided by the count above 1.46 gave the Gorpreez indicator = 1.0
